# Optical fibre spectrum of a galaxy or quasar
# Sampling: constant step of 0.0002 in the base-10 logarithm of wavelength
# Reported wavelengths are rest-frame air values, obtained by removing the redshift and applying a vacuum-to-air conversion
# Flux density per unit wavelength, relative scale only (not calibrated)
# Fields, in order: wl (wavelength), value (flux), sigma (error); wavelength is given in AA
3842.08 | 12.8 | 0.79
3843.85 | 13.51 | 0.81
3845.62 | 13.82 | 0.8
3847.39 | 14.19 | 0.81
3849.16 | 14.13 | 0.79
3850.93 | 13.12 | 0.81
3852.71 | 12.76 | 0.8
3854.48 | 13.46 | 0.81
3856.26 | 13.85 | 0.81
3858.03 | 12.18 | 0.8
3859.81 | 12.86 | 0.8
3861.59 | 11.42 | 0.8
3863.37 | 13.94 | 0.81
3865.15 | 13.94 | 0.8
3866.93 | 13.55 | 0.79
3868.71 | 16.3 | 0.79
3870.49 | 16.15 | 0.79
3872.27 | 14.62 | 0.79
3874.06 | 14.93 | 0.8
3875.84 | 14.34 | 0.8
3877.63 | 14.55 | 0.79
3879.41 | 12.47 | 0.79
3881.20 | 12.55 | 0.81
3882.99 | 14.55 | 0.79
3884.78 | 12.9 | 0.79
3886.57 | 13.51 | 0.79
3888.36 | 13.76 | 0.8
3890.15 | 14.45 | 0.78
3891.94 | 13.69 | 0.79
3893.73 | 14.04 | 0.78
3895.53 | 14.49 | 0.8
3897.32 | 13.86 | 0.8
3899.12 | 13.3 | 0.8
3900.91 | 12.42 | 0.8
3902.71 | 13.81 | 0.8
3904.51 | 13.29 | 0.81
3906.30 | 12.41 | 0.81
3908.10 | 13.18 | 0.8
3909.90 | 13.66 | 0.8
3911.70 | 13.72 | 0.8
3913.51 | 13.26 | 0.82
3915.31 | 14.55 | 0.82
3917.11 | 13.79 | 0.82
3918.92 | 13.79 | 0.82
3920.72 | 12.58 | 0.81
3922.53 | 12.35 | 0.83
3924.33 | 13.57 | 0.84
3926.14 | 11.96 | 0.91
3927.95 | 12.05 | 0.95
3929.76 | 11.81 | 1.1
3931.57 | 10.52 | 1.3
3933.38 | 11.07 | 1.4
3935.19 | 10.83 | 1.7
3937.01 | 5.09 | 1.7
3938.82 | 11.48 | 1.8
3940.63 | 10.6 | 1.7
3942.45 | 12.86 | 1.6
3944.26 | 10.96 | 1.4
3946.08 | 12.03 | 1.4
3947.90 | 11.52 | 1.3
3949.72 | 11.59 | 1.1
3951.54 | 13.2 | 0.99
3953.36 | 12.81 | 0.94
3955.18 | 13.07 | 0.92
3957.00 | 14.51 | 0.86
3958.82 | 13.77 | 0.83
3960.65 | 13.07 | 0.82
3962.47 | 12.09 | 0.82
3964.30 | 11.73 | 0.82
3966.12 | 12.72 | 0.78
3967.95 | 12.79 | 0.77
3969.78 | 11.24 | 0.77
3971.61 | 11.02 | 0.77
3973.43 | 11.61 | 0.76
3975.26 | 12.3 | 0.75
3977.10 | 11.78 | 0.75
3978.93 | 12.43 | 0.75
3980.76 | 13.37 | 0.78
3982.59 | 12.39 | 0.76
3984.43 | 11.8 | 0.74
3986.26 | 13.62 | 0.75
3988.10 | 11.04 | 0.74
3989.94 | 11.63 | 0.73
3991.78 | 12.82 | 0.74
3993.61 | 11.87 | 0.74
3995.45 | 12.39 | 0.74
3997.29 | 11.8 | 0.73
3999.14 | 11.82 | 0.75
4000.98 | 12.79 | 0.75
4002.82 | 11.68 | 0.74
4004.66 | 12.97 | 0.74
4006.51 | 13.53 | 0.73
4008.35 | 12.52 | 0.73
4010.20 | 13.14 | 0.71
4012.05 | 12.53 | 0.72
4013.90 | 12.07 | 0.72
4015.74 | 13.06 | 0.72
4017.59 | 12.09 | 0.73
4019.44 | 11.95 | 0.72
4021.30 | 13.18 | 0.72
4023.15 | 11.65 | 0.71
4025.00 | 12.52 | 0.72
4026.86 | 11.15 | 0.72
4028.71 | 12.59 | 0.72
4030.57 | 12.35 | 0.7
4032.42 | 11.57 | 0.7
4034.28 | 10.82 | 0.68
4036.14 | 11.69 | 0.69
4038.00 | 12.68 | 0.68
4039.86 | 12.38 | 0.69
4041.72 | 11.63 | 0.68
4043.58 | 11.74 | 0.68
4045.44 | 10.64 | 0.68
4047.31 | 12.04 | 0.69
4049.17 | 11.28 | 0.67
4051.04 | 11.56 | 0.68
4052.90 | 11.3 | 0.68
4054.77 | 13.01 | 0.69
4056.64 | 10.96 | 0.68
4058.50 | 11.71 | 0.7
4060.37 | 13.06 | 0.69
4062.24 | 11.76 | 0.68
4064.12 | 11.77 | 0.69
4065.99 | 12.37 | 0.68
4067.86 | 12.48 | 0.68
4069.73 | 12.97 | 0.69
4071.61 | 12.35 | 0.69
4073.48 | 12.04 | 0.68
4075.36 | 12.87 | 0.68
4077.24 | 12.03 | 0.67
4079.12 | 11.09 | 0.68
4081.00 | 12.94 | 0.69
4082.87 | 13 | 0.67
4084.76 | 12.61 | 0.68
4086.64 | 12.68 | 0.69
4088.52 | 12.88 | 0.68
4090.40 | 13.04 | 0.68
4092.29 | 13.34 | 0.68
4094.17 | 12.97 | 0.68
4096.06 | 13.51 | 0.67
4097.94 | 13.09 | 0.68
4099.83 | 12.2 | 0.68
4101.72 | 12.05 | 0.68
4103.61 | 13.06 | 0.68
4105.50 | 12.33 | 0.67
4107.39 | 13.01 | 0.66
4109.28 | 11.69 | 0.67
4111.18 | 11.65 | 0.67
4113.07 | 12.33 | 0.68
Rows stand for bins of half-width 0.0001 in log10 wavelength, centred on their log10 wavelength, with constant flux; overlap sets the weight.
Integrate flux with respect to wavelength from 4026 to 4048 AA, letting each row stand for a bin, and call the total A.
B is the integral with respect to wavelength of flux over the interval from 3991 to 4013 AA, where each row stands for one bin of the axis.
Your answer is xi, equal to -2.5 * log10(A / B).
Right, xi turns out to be 0.06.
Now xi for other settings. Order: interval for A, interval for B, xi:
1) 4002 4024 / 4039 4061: -0.07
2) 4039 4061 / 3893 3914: 0.10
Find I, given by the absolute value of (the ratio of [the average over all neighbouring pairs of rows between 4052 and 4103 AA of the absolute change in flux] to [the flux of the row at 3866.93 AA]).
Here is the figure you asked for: 0.049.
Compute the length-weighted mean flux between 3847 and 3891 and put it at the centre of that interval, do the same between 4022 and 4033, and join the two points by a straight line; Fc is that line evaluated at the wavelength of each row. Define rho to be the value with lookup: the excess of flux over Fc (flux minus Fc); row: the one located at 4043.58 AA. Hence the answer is -0.10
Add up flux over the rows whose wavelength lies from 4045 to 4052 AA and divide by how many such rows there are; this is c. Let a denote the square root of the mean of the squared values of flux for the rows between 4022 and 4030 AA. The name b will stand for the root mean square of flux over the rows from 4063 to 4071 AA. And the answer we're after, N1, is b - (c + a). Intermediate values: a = 12.0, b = 12.4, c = 11.4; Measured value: -11.0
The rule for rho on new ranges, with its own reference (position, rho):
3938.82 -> -1.52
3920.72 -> -0.62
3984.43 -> -0.69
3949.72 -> -1.29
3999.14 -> -0.51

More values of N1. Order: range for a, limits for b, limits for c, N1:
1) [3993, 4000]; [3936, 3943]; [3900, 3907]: -14.5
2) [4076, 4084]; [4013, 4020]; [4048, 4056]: -11.8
